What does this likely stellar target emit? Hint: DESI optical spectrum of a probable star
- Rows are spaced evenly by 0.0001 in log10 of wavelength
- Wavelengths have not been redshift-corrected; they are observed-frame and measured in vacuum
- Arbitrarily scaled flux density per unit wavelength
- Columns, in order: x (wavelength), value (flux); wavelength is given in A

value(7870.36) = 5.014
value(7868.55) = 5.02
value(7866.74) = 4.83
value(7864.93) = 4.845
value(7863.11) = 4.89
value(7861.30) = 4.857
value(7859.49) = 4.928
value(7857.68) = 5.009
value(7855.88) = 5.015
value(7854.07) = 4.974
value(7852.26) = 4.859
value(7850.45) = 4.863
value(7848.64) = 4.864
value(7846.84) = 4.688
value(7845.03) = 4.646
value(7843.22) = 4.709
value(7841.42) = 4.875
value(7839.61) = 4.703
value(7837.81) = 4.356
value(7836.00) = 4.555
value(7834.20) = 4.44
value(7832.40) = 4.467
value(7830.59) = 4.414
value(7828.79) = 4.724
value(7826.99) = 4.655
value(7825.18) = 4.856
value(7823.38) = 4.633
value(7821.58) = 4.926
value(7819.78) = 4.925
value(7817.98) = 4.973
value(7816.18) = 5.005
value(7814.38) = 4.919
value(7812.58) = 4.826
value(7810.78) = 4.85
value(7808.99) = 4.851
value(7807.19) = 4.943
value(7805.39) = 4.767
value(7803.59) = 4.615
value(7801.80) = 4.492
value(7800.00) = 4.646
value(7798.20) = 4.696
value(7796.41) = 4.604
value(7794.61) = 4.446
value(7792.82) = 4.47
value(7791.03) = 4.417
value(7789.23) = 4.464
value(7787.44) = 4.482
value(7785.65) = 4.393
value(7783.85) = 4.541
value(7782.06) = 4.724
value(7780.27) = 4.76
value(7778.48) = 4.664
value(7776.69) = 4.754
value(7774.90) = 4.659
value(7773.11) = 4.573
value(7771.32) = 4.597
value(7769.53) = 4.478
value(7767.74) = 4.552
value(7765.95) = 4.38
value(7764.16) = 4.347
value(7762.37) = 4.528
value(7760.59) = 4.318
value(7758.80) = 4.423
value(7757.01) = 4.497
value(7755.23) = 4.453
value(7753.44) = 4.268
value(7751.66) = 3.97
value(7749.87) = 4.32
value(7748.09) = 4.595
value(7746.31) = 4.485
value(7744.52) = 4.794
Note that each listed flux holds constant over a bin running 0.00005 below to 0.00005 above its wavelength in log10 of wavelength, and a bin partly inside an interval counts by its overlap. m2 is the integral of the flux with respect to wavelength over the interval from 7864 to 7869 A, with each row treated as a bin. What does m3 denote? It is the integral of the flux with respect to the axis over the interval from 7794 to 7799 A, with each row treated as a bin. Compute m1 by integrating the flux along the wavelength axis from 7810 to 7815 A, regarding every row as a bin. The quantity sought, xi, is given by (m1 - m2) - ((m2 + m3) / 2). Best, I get -23.8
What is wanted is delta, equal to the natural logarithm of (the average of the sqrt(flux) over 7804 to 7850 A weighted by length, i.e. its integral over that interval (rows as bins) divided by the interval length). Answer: 0.778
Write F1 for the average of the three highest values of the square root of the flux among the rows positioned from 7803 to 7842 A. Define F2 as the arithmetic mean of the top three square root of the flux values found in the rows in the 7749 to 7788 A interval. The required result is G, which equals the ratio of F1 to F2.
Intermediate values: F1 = 2.23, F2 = 2.18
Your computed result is 1.02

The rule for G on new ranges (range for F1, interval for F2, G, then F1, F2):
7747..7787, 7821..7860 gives 0.97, 2.18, 2.24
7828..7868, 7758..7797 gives 1.03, 2.24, 2.18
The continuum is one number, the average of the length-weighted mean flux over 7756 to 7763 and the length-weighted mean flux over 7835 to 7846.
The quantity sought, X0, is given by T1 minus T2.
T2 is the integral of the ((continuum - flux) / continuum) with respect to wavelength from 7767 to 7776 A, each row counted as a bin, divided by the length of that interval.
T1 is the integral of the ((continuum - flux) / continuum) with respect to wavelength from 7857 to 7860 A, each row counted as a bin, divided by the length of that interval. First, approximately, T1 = -0.095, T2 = -0.01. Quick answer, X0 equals -0.09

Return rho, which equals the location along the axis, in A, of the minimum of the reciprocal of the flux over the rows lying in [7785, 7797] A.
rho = 7796.41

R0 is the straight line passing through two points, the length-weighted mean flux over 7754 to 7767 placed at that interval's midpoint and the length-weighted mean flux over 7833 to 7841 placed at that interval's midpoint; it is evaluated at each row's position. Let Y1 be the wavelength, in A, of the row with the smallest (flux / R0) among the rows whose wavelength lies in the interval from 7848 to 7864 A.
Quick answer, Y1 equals 7861.30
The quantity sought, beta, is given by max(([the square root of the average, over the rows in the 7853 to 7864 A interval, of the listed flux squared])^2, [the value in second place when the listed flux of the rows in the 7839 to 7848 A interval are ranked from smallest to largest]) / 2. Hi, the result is 12.2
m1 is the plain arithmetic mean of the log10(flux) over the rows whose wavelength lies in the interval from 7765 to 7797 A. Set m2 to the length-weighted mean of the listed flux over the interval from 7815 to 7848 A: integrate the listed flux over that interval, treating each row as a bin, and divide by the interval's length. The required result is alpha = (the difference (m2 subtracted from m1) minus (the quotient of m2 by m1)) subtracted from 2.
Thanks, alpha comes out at 13.2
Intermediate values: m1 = 0.658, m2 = 4.70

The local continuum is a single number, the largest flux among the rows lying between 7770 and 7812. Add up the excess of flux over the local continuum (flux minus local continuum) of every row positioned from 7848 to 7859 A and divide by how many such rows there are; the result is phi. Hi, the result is -0.01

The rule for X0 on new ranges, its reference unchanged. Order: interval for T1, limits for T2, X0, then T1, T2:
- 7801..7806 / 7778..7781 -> 0.02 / -0.017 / -0.04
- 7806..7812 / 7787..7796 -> -0.09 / -0.073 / 0.02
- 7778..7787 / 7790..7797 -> -0.03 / -0.015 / 0.01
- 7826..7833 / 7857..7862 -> 0.08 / -0.007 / -0.09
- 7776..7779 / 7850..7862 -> 0.05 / -0.038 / -0.09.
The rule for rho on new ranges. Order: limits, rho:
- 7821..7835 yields 7821.58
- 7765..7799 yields 7780.27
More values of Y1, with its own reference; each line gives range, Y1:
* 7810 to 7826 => 7823.38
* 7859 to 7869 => 7866.74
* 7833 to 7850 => 7837.81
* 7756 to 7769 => 7760.59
